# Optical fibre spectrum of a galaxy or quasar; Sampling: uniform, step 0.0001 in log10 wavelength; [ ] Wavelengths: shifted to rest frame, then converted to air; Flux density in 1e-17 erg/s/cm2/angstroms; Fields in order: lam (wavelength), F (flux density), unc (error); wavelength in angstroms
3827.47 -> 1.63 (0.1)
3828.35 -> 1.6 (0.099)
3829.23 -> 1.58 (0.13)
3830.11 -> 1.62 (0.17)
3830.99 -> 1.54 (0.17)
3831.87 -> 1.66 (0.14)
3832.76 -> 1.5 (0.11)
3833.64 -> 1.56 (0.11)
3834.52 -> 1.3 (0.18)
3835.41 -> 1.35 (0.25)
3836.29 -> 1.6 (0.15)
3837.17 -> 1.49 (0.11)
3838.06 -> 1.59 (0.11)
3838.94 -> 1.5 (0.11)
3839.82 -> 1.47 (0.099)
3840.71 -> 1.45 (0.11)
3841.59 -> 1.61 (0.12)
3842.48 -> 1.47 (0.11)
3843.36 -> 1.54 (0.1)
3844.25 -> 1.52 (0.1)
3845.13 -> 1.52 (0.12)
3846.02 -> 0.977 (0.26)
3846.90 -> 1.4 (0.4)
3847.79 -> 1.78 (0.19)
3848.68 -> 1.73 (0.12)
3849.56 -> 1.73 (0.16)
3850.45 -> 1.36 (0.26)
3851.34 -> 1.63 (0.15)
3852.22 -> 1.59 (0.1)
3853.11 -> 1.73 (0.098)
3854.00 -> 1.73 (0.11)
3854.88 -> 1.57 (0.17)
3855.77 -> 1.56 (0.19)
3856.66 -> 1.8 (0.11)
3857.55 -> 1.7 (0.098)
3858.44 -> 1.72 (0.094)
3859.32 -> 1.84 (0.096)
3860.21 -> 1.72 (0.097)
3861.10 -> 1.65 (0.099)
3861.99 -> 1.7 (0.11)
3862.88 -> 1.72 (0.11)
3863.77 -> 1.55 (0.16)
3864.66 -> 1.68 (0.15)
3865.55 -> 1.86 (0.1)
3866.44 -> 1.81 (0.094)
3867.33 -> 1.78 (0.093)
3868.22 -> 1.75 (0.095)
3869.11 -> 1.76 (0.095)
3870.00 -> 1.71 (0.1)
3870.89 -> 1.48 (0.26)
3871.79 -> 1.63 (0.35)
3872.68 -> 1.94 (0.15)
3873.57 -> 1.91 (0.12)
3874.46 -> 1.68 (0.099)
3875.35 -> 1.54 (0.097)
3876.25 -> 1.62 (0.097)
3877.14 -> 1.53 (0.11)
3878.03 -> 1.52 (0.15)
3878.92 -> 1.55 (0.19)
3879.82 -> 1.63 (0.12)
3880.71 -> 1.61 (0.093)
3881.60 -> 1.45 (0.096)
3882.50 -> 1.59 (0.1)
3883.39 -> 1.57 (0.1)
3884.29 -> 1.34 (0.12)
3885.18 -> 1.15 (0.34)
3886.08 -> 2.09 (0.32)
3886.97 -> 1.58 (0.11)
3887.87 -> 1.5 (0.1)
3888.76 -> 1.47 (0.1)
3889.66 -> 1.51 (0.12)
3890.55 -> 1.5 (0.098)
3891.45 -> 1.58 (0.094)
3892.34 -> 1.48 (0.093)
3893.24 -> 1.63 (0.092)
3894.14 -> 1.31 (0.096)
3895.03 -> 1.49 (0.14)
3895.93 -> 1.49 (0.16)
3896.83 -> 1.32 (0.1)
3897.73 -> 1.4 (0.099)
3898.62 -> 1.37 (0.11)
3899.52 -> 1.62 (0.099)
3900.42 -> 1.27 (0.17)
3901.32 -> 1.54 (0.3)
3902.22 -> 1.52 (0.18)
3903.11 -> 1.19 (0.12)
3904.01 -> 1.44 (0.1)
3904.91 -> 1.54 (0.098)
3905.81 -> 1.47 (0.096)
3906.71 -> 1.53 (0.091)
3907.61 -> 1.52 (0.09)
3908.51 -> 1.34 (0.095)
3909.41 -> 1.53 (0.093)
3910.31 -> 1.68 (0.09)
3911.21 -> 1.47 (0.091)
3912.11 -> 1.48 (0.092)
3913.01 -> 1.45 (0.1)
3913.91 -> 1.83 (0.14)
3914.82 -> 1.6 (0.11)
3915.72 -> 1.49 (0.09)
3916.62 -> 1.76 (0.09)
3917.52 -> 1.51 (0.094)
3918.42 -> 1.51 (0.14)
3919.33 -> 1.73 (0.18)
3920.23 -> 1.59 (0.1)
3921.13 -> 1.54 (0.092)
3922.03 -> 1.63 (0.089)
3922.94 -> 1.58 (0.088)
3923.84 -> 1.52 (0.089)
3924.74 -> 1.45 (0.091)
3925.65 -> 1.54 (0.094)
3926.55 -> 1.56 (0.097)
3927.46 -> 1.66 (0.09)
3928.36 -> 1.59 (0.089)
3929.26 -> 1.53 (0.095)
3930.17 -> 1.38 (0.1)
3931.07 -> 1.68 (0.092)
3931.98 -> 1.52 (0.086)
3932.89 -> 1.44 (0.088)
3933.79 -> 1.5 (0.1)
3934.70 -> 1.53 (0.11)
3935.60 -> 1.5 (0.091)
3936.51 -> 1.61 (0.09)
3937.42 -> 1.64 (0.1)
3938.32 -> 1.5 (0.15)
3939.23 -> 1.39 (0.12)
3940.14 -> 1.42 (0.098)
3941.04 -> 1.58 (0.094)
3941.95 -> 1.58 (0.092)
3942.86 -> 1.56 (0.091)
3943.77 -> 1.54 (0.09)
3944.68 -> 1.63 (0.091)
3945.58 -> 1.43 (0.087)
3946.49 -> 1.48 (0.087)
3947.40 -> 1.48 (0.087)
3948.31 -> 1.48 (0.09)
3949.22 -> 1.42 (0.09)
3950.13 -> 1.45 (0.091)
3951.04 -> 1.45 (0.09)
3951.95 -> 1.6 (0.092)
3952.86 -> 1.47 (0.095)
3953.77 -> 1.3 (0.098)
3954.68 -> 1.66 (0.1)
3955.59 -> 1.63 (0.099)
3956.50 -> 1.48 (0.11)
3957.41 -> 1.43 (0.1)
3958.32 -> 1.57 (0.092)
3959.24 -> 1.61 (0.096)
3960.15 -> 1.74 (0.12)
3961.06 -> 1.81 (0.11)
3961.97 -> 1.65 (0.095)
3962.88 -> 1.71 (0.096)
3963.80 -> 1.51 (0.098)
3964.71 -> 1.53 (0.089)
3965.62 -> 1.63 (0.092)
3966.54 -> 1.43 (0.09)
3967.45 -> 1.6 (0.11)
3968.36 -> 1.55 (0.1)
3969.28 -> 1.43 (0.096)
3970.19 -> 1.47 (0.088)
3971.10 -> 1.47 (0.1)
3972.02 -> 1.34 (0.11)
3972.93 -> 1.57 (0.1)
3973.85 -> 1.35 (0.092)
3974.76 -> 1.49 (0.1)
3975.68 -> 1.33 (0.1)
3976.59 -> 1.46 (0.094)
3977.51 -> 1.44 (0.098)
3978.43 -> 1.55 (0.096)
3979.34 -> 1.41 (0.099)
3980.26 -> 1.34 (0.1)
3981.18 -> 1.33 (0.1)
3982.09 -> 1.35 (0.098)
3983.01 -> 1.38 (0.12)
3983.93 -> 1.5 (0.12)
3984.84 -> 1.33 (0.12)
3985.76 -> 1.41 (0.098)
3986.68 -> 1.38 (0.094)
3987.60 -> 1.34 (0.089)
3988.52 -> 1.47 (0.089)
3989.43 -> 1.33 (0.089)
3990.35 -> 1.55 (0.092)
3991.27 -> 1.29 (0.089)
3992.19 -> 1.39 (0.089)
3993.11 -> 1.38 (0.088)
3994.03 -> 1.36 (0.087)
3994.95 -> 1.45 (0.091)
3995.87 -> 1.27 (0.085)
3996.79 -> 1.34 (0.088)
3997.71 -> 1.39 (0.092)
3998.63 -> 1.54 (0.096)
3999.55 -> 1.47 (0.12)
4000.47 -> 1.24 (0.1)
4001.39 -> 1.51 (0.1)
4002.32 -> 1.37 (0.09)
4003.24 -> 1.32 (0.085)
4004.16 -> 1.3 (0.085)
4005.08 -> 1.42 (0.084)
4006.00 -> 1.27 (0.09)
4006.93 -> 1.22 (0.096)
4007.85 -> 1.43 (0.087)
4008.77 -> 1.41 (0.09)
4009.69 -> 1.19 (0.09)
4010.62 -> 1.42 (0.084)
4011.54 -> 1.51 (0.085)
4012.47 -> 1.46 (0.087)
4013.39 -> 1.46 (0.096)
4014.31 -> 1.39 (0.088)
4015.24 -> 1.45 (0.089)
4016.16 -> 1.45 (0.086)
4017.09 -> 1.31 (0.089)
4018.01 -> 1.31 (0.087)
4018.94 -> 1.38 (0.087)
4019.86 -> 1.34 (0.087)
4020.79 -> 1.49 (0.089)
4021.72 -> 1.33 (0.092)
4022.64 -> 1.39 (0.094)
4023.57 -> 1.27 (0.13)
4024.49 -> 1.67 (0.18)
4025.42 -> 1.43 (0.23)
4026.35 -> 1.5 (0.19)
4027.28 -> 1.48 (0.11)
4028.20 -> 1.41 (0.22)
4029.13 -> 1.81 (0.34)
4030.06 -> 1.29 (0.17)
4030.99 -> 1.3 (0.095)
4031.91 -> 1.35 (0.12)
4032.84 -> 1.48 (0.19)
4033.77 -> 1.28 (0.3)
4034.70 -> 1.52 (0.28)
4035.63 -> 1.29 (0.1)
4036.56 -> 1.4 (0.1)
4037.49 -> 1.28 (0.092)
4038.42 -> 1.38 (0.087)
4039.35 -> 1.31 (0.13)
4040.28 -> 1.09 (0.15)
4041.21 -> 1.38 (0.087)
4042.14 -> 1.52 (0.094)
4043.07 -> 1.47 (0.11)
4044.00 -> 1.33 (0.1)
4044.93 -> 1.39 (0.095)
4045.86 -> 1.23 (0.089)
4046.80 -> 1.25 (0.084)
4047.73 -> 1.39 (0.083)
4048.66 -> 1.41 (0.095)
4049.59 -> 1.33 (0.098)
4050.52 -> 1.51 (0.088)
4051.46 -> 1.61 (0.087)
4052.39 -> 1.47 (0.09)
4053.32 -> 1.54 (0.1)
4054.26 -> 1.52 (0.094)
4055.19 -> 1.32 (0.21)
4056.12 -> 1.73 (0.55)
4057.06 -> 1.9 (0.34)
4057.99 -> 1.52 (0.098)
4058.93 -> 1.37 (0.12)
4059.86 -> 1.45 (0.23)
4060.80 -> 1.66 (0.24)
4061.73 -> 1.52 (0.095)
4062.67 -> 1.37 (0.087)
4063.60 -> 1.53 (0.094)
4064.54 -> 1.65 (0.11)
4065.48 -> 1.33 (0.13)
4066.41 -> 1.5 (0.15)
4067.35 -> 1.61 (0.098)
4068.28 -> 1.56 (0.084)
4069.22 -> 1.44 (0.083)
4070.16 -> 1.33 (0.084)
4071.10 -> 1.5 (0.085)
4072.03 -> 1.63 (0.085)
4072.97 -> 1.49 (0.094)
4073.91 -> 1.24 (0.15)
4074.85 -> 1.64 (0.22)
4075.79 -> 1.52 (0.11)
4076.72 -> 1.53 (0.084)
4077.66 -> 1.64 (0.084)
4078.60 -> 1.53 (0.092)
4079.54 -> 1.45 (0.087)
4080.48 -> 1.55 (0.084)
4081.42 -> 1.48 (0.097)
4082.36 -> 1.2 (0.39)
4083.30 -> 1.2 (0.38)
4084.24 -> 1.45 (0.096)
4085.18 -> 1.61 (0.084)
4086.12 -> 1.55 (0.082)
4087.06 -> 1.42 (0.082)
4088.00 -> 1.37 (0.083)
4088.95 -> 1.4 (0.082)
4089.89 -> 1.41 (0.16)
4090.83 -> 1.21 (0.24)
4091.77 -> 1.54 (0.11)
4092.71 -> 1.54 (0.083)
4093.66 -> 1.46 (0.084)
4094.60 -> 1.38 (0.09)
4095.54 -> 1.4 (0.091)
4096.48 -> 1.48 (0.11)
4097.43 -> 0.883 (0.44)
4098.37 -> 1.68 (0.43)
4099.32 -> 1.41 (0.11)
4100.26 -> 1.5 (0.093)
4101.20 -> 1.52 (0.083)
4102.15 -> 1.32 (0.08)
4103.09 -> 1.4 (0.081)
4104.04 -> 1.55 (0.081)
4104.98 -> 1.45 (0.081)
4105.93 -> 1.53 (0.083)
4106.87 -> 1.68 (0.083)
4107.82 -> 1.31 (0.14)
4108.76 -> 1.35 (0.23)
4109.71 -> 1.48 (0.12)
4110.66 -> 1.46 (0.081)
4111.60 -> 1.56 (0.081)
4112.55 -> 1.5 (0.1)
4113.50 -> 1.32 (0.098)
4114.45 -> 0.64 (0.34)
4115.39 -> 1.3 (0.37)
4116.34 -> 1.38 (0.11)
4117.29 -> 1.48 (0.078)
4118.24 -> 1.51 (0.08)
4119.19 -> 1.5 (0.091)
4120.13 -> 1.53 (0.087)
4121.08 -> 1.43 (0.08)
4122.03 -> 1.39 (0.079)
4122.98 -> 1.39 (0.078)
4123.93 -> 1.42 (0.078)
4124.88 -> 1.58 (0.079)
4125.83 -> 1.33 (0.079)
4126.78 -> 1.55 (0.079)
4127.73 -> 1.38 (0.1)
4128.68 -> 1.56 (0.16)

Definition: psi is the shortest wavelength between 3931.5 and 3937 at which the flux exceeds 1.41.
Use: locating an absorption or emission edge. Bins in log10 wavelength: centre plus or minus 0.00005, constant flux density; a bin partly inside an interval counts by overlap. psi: 3931.98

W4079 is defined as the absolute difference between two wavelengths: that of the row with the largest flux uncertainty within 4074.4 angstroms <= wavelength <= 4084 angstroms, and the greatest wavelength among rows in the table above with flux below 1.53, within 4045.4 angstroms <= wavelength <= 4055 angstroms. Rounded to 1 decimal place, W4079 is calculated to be 28.1 angstroms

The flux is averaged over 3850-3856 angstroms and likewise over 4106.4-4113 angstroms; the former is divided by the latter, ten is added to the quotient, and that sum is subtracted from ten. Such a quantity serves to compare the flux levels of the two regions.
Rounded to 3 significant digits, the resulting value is -1.08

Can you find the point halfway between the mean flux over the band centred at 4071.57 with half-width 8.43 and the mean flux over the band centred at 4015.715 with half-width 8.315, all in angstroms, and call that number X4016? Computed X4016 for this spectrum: 1.45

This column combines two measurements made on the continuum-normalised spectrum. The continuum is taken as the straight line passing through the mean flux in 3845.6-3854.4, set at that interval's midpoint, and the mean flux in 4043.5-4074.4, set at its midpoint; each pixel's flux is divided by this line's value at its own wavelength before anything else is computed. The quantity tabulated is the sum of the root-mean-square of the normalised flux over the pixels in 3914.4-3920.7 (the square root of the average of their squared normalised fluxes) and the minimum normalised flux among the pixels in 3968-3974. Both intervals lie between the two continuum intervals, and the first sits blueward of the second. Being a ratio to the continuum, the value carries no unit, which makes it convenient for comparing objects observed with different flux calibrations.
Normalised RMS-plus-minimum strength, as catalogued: 1.93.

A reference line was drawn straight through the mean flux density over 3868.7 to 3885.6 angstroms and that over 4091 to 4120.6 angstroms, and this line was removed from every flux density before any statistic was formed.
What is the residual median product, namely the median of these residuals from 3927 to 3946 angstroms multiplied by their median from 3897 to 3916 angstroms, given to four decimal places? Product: 0.0012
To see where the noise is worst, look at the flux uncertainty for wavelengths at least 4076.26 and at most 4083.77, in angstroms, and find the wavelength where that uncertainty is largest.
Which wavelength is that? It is 4082.36 angstroms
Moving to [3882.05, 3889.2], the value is 3885.18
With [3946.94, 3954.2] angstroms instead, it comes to 3953.77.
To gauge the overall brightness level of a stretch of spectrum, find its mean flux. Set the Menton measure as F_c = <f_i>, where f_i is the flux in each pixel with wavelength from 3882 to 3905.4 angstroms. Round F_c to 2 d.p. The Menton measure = 1.48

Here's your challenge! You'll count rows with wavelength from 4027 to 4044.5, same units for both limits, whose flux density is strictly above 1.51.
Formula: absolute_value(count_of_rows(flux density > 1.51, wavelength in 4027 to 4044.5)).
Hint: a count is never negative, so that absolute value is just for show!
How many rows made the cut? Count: 3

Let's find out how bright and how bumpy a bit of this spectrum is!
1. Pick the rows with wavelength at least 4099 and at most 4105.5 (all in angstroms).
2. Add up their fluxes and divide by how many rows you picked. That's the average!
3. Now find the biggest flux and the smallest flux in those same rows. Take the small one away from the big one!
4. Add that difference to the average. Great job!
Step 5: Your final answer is 1.7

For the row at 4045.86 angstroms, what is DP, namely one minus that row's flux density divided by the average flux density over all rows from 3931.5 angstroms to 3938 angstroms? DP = 0.20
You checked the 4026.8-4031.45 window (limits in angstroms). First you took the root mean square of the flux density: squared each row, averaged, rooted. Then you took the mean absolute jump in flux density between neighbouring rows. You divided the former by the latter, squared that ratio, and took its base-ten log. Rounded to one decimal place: 1.5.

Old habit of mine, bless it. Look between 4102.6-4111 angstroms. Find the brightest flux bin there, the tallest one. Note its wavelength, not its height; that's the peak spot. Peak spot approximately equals 4106.87 angstroms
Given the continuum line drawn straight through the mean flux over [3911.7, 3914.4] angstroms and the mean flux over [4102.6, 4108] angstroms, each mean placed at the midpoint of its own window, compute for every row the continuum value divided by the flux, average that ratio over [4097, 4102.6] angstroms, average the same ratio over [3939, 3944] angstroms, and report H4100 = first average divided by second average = 1.08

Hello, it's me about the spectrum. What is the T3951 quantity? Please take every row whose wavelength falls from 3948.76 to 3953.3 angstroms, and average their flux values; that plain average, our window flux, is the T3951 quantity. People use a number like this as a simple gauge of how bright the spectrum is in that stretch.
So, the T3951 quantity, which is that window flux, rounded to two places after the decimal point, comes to 1.48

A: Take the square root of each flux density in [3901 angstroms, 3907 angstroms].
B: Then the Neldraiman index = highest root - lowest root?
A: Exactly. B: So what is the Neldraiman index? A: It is 0.15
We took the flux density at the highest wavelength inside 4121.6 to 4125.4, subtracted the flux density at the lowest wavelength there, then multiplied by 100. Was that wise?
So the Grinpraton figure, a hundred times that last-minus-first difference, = 19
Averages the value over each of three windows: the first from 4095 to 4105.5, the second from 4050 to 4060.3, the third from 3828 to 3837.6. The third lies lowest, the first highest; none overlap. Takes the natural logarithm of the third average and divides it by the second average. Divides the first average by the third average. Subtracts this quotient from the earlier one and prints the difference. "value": -0.65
